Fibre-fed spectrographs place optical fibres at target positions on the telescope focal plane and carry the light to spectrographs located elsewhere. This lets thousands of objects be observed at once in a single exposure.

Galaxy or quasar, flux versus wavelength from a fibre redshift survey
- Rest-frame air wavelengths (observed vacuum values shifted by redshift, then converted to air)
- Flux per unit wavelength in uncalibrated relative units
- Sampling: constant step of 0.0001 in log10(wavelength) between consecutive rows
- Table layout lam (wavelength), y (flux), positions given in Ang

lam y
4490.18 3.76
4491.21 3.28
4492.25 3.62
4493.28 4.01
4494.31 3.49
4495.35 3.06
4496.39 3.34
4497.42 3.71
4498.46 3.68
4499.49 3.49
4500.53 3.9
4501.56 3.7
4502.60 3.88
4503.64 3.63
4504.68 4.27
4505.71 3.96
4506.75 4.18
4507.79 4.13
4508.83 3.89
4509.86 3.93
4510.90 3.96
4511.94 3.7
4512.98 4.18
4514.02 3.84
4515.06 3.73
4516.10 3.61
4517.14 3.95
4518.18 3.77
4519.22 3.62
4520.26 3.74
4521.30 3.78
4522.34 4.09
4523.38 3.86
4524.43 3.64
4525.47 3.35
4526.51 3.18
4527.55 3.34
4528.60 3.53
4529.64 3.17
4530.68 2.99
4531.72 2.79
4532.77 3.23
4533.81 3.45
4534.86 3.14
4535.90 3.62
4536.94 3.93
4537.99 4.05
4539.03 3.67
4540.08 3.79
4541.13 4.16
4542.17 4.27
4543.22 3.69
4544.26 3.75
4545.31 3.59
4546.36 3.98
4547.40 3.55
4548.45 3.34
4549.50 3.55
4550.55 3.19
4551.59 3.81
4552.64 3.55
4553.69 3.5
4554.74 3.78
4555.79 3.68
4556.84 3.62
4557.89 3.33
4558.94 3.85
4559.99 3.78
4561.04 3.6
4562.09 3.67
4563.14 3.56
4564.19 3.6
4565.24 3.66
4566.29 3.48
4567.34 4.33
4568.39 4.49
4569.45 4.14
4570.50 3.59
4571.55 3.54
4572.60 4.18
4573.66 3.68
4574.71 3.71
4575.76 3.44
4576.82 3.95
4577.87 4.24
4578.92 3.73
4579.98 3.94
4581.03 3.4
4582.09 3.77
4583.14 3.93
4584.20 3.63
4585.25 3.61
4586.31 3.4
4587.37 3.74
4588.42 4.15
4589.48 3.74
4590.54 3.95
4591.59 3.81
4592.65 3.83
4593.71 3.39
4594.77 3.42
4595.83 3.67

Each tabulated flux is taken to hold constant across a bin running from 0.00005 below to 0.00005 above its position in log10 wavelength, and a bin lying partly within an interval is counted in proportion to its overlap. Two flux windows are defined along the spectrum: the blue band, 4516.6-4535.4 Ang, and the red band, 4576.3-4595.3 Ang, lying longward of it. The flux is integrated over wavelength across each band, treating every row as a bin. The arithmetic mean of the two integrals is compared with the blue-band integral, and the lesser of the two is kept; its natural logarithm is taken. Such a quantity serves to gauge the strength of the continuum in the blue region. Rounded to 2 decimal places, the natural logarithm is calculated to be 4.18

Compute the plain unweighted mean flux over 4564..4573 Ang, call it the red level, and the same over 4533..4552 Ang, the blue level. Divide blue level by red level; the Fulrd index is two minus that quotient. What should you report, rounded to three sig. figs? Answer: 1.05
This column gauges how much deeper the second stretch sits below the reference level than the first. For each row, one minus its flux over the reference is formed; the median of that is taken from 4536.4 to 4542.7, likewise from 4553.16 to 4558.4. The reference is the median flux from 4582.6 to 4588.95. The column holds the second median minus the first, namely 0.10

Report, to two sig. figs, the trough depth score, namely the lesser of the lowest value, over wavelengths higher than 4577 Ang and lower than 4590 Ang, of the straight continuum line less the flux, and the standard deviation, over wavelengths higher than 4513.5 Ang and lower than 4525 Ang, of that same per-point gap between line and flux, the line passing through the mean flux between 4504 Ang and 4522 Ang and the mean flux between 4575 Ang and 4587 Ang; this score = -0.50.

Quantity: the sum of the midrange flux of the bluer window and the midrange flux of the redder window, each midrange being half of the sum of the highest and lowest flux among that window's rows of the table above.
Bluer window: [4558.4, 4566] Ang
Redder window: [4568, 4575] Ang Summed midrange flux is 7.72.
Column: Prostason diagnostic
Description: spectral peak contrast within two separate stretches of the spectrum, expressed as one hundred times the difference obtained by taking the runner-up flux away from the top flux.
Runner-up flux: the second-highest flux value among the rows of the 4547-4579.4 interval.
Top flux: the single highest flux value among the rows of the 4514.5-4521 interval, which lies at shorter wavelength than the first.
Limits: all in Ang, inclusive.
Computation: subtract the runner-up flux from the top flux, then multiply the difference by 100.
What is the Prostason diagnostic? -38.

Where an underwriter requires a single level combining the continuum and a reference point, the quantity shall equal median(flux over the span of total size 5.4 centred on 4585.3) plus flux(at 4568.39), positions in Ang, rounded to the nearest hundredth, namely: 8.12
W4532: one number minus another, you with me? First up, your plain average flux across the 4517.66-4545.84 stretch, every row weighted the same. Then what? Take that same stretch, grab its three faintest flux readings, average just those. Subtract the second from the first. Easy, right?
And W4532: 0.63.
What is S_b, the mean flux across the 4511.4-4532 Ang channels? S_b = 3.6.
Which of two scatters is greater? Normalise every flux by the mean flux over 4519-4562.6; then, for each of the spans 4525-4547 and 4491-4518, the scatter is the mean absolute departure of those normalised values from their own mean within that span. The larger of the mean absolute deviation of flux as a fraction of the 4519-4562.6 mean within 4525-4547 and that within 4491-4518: 0.090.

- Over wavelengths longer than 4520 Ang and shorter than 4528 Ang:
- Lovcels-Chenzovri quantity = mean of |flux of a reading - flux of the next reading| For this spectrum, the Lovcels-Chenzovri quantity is 0.203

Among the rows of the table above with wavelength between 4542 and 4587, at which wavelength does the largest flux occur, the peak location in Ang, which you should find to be 4568.39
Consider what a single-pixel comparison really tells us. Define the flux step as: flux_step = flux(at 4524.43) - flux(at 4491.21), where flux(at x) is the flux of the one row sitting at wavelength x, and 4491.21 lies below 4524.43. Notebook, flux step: 0.4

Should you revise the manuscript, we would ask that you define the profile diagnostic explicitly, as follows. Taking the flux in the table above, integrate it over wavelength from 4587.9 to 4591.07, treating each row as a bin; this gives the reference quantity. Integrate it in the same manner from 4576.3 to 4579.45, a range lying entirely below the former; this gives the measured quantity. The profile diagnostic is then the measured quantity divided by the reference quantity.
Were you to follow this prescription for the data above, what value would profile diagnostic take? 1.00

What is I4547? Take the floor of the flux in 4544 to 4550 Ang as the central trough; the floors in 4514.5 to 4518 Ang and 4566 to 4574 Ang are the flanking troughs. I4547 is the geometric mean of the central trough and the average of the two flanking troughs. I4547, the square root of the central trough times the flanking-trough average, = 3.44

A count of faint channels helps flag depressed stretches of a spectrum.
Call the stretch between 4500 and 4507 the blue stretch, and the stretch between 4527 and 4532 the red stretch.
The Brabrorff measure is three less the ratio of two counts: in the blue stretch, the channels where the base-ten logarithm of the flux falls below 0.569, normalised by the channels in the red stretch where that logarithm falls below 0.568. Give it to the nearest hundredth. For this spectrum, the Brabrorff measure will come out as 2.60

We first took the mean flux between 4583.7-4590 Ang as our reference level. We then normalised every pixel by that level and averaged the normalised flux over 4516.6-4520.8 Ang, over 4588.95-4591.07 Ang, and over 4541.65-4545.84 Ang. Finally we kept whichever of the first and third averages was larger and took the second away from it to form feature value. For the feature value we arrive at -0.01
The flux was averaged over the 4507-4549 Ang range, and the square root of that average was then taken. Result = 1.92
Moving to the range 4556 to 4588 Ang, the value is 1.94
